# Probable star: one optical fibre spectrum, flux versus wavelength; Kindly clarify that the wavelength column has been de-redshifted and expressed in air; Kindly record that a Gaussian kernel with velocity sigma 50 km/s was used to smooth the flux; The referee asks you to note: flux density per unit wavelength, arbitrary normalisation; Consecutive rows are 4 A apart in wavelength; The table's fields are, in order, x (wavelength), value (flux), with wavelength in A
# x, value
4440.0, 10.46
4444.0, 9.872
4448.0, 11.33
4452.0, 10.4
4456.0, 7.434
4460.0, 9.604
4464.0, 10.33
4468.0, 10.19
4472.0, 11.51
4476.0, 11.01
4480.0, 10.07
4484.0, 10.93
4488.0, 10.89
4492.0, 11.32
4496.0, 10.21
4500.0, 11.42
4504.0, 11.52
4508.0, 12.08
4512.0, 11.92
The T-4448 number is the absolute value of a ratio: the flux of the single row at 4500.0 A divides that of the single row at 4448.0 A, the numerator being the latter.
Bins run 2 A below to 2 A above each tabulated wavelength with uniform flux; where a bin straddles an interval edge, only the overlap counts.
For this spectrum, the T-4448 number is 0.99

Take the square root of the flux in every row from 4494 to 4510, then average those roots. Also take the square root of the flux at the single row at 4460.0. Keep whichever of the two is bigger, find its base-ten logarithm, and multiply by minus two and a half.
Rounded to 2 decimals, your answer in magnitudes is -1.32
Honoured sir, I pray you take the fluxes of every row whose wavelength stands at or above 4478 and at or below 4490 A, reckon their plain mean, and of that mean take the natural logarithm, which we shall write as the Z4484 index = 2.36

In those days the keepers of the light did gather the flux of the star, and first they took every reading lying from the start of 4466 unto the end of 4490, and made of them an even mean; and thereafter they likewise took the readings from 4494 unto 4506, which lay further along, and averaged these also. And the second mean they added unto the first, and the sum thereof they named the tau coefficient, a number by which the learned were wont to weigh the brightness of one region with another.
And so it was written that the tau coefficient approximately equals 21.8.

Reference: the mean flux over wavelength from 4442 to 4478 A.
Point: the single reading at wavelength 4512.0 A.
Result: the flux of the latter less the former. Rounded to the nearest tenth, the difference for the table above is 1.7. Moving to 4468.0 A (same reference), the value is 0.0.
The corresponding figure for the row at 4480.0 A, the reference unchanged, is -0.1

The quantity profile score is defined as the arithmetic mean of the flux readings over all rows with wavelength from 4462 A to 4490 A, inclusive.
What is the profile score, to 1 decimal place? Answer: 10.7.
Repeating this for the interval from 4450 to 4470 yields 9.6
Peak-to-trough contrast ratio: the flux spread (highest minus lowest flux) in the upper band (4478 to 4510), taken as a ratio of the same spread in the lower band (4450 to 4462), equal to 0.68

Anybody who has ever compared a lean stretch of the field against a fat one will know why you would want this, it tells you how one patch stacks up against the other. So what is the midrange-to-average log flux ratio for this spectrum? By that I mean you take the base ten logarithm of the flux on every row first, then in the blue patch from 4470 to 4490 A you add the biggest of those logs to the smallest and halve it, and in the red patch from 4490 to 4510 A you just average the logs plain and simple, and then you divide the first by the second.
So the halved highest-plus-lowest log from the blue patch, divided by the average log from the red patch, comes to 0.98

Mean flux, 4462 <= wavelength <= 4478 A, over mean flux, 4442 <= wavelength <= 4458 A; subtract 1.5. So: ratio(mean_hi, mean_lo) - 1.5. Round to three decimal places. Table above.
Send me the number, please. -0.397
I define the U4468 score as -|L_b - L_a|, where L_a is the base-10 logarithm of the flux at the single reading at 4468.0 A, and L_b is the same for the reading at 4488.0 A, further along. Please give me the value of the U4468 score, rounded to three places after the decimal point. -0.029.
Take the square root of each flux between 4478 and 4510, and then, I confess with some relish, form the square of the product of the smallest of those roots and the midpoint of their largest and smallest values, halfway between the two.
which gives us 111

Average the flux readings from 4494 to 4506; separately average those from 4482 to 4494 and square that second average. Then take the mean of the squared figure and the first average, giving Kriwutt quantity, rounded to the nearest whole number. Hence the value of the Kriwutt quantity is 67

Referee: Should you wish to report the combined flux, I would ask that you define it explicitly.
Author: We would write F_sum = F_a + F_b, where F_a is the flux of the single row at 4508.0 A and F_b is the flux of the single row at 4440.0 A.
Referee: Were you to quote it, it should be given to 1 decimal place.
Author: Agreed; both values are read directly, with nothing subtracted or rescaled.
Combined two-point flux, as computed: 22.5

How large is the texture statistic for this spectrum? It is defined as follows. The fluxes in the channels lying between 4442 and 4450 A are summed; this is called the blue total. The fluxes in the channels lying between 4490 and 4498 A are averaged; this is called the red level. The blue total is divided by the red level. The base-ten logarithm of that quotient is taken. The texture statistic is 0.29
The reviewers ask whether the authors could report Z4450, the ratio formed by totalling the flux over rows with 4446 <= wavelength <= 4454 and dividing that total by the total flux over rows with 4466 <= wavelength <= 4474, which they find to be 1.00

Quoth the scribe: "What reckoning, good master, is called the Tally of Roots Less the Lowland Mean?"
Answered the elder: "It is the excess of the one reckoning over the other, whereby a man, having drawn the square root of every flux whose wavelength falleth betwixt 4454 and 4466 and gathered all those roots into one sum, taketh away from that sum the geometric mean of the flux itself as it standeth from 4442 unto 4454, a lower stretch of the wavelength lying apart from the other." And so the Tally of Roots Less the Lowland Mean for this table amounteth -1.5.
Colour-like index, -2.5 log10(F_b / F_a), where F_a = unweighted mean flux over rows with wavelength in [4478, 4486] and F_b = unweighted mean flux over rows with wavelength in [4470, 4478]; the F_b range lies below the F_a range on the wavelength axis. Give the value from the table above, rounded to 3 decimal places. -0.076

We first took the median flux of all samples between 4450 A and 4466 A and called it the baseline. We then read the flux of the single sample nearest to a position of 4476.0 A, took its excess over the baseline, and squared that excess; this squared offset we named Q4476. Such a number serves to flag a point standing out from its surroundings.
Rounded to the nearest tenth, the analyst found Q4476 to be 1.1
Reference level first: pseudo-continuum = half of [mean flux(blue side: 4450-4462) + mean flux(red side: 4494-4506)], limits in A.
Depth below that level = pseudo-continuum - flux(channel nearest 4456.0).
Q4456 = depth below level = 2.7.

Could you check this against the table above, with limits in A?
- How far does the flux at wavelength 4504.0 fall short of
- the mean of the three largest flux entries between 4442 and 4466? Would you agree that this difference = -0.8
